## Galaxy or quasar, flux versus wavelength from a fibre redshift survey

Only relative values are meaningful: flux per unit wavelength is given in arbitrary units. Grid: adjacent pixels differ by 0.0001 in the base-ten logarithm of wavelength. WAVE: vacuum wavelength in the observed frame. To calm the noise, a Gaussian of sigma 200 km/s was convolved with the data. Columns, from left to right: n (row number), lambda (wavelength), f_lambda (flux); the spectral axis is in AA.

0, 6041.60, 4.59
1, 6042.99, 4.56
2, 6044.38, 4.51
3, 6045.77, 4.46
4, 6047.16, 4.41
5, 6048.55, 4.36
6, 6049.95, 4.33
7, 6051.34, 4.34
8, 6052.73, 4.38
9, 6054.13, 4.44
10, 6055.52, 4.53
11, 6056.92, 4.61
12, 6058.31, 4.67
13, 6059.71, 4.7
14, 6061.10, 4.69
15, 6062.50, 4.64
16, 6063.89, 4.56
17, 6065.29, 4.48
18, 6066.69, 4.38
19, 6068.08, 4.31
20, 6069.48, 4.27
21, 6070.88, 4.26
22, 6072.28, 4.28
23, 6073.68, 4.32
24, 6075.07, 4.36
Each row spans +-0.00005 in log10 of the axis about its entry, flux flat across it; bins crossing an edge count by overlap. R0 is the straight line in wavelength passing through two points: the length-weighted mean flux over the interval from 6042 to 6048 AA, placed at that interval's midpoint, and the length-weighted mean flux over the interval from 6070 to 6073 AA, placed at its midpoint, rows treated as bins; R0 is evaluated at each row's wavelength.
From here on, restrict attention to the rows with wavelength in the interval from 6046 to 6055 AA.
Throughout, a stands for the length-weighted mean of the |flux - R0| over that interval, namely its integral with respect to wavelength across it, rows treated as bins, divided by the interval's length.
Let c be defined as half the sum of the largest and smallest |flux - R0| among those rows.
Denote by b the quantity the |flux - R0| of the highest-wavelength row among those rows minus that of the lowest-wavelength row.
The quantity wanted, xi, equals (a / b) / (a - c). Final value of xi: -1002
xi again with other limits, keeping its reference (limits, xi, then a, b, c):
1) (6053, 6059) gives -474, 0.16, 0.27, 0.16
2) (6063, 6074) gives 13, 0.08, -0.15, 0.12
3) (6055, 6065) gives 87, 0.26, 0.10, 0.23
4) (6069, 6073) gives -576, 0.01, 0.02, 0.02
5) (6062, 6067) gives -90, 0.20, -0.22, 0.19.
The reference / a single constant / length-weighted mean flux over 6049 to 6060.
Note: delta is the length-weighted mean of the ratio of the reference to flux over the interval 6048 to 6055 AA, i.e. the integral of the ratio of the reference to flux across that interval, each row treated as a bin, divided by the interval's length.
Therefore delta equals 1.03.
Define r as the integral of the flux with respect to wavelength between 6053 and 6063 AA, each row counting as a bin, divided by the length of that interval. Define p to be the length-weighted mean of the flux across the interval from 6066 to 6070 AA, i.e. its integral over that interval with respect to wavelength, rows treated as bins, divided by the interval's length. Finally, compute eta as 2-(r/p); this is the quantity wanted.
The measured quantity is 0.94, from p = 4.33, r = 4.60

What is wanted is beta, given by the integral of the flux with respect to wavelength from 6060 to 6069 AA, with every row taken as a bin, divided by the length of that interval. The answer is 4.52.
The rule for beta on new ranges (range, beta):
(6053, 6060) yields 4.57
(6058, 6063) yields 4.67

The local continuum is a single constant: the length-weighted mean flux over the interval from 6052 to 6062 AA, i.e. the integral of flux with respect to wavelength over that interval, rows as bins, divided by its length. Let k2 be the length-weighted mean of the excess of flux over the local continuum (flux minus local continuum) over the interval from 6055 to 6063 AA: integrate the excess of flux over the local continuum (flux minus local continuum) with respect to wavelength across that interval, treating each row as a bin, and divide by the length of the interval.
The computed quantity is 0.069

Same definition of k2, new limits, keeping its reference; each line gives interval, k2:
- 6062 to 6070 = -0.135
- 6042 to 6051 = -0.134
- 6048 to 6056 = -0.180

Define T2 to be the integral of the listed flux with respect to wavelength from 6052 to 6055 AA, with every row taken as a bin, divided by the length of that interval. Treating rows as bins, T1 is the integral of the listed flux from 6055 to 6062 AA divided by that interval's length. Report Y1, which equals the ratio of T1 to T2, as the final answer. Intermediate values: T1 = 4.64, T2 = 4.42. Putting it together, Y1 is 1.05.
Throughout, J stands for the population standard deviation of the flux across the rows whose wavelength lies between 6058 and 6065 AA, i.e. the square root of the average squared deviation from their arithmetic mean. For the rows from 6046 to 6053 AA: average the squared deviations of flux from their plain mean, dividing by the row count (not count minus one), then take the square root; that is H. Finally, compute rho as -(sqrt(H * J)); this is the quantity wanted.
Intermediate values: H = 0.03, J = 0.050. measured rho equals -0.038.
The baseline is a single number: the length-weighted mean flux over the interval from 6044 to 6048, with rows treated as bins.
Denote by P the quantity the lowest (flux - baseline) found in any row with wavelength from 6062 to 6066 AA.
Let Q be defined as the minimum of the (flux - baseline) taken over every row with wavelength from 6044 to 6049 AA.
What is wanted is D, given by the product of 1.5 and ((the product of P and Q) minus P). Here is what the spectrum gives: -0.03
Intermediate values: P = 0.020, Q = -0.100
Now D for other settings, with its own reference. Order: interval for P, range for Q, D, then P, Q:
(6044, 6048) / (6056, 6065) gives 0.07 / -0.050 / 0.100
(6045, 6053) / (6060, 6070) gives 0.23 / -0.130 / -0.190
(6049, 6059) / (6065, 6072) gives 0.23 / -0.130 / -0.200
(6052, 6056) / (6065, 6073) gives 0.14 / -0.080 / -0.200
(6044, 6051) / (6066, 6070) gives 0.23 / -0.130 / -0.190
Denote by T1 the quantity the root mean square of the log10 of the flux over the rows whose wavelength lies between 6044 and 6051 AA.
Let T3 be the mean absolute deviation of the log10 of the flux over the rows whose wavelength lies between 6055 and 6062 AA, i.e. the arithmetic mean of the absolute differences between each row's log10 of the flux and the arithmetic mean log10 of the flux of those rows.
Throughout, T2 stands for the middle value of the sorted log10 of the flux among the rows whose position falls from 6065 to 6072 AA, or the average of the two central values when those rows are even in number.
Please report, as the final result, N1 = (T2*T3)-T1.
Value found -0.641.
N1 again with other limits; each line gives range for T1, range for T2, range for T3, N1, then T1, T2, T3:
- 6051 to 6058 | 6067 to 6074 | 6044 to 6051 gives -0.646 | 0.6493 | 0.631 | 0.0056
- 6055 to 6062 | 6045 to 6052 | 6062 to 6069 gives -0.660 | 0.6665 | 0.639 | 0.0101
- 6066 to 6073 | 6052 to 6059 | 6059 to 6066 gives -0.629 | 0.6335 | 0.656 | 0.0071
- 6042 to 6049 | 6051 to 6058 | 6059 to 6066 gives -0.645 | 0.6493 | 0.647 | 0.0071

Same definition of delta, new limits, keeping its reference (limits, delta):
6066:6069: 1.04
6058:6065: 0.97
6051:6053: 1.03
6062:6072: 1.02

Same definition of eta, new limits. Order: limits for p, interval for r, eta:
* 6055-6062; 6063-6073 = 1.06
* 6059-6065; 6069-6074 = 1.08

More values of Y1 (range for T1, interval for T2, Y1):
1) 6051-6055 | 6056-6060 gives 0.95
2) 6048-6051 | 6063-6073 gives 0.99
